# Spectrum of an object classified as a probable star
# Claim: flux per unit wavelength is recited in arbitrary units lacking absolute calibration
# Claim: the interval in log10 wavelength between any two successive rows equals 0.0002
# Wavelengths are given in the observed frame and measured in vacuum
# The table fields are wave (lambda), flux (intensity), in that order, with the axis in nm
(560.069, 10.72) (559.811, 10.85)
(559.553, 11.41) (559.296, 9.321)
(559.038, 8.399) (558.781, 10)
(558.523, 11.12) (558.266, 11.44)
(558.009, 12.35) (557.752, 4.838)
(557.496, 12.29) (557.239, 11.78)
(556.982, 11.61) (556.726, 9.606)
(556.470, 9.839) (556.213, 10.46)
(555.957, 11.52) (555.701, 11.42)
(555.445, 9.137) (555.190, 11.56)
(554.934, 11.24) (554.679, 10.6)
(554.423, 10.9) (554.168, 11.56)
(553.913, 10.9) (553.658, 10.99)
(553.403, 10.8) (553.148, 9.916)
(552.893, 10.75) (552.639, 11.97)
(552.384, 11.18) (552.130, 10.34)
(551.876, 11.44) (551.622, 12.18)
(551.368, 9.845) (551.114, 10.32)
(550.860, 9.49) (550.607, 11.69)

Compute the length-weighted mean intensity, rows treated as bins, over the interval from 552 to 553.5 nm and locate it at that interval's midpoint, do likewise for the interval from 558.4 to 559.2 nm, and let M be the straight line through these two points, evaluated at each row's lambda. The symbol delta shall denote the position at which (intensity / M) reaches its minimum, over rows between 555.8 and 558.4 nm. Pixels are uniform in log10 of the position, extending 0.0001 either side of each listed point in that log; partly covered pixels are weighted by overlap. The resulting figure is 557.752 nm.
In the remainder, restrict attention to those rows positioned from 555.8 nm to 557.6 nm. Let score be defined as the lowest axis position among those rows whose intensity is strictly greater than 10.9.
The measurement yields 555.957 nm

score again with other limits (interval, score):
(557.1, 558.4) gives 557.239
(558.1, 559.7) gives 558.266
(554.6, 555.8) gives 554.934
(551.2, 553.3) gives 551.622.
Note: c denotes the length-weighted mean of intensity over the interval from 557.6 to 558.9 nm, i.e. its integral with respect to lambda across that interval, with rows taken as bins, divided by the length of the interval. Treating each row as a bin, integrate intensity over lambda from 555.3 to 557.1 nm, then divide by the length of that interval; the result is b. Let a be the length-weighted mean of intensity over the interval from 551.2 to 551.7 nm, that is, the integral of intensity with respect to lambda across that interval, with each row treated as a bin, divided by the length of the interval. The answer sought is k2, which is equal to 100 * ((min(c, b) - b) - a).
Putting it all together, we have -1136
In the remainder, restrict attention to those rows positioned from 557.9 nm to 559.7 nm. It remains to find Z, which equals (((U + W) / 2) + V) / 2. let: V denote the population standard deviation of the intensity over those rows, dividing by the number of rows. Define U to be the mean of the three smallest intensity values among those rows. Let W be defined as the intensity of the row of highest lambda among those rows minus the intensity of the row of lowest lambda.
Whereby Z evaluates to 2.7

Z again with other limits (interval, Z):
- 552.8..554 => 2.9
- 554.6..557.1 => 3.1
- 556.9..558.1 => 4.0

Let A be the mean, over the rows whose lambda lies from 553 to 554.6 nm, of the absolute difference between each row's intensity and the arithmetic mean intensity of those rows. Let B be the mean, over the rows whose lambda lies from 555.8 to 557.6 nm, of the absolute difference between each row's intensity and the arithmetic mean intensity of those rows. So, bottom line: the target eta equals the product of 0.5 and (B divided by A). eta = 1.4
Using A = 0.3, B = 0.9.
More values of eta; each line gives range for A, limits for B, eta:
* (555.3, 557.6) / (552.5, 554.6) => 0.2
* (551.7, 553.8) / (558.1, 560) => 1.0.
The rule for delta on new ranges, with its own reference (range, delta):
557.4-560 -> 557.752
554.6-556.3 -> 555.445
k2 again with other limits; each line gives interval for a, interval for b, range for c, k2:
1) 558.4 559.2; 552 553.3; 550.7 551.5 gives -1065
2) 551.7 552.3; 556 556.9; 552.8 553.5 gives -1103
